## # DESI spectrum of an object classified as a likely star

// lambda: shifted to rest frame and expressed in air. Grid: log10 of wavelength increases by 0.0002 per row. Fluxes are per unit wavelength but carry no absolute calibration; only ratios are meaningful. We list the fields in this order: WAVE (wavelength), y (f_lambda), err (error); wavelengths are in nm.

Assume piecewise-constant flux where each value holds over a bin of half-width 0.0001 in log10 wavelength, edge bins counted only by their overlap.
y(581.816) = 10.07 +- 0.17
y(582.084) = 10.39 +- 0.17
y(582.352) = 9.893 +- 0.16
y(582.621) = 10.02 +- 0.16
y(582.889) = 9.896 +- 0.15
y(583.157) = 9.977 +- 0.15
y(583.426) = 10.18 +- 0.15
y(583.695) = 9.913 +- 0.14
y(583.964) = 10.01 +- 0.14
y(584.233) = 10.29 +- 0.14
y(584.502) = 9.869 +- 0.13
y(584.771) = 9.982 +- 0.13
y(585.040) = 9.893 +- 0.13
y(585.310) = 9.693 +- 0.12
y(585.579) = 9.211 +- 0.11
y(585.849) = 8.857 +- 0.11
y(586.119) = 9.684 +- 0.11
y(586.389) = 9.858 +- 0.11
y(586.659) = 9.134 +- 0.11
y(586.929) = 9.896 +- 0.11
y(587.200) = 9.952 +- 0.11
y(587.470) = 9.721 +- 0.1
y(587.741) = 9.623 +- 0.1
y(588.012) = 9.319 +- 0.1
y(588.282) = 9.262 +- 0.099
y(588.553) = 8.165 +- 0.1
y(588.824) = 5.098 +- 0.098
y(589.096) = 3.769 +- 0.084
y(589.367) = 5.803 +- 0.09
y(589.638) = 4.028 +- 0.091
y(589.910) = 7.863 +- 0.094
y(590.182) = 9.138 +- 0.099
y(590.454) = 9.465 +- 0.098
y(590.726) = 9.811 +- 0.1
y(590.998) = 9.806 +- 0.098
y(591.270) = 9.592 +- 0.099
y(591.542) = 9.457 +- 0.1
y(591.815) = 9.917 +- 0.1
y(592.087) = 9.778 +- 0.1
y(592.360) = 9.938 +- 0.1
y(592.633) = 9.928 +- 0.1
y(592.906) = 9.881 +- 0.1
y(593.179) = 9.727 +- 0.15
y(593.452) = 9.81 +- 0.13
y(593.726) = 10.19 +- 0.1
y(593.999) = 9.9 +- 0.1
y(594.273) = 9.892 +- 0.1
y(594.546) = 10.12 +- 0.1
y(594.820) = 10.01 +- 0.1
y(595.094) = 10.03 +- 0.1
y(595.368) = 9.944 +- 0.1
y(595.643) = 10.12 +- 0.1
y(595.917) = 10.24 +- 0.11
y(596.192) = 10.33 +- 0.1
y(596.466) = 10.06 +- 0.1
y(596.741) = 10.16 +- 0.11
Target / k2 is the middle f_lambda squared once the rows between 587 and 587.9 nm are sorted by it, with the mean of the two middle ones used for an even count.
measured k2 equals 94.5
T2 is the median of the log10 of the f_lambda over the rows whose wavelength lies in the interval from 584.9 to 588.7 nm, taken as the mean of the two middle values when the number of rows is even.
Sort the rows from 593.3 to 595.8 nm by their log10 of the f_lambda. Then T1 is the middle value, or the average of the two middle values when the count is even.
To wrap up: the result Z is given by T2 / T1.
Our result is 0.98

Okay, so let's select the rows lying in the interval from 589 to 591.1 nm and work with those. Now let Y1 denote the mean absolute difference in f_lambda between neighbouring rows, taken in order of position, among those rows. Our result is 1.37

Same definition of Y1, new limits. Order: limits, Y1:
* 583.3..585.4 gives 0.21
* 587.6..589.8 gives 1.38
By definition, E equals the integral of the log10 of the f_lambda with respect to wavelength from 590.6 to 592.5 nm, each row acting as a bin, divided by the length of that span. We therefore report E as 0.99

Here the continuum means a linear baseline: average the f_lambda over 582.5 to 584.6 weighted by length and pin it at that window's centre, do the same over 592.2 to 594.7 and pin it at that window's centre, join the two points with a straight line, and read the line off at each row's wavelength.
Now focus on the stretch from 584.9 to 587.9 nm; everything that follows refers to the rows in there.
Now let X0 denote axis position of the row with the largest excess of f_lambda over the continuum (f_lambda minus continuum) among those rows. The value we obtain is 587.200 nm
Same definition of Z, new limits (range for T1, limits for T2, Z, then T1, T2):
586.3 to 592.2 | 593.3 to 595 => 1.02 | 0.98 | 0.9980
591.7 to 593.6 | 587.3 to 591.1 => 0.97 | 0.99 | 0.9638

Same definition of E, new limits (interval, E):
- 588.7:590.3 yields 0.75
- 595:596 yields 1.00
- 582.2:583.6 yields 1.00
